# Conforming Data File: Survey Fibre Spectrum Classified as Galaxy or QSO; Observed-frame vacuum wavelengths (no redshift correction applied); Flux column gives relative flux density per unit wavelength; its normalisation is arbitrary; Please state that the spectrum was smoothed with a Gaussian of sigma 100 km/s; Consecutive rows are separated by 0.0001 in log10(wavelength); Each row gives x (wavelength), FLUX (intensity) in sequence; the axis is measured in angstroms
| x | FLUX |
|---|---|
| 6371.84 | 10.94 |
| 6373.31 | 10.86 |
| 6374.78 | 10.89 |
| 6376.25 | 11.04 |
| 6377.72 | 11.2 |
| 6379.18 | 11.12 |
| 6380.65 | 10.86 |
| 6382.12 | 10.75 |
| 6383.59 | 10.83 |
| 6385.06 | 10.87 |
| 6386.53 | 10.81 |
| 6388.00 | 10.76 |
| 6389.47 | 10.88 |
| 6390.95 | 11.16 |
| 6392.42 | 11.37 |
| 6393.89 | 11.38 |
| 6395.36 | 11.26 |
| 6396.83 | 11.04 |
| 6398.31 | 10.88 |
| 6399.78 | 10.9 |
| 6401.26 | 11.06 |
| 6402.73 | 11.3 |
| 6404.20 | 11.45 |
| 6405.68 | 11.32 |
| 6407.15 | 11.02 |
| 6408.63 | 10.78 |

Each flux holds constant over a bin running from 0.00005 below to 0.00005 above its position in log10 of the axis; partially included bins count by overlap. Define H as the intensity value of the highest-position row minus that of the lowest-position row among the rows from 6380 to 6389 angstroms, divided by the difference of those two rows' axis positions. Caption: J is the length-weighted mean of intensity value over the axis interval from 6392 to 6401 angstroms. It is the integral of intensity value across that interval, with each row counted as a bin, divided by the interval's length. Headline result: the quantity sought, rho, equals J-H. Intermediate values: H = -0.01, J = 11.1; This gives 11.1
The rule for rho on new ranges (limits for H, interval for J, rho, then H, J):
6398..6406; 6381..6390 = 10.8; 0.06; 10.8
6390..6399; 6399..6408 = 11.2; -0.04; 11.2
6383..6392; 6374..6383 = 10.9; 0.04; 11.0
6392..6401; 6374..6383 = 11.0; -0.06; 11.0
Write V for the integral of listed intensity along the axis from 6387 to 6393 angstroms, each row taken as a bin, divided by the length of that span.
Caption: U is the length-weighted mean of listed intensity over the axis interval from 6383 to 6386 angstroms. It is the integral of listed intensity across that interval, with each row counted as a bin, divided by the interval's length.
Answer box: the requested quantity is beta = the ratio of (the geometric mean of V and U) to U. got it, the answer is 1.008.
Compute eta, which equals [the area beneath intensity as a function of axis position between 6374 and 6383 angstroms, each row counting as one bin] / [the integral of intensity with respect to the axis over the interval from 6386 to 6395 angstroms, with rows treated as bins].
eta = 0.99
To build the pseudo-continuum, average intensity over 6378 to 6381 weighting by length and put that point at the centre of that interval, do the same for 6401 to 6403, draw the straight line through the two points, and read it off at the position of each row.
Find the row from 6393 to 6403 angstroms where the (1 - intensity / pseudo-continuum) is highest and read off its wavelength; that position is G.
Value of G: 6398.31 angstroms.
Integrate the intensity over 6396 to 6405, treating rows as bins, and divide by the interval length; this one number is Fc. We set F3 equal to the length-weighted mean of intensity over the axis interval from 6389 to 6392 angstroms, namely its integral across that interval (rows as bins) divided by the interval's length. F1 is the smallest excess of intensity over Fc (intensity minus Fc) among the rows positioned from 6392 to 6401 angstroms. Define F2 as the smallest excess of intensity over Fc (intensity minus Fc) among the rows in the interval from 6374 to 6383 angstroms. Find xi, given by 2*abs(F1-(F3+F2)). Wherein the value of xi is 21.8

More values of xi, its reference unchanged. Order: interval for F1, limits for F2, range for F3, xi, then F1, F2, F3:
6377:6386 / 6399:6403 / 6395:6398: 22.5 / -0.35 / -0.204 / 11.08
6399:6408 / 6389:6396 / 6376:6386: 21.9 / -0.20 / -0.224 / 10.95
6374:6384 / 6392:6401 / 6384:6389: 21.9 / -0.35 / -0.224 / 10.82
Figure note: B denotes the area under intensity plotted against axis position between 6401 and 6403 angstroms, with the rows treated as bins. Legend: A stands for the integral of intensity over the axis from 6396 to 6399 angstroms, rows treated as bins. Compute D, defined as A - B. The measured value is 10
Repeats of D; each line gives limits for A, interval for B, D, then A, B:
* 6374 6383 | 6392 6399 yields 21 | 99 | 78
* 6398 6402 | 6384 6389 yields -10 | 44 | 54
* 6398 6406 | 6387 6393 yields 23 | 89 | 66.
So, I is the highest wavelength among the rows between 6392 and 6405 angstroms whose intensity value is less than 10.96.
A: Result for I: 6399.78 angstroms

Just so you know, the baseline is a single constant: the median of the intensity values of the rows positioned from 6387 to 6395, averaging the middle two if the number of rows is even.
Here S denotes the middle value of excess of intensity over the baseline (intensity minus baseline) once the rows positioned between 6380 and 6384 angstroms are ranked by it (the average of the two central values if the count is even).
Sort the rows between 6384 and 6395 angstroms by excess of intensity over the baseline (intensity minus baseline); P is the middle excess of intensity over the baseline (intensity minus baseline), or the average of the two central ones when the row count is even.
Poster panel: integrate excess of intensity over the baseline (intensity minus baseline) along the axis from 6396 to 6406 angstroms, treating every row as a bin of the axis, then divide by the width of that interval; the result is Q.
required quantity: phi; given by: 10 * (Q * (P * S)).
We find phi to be -0.03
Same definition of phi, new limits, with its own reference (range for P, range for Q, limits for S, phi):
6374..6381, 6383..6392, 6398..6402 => -0.08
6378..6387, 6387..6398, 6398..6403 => -0.03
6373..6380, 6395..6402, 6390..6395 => 0.04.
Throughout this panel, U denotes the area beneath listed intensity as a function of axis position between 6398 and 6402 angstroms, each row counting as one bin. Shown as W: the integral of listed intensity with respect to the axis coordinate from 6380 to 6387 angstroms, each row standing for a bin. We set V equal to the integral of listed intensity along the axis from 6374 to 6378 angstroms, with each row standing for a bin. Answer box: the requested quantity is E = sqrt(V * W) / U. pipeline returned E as 1.3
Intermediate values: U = 44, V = 44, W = 76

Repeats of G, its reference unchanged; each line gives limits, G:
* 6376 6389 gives 6388.00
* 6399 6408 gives 6399.78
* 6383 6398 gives 6388.00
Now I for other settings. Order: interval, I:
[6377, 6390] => 6389.47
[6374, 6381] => 6380.65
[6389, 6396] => 6389.47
